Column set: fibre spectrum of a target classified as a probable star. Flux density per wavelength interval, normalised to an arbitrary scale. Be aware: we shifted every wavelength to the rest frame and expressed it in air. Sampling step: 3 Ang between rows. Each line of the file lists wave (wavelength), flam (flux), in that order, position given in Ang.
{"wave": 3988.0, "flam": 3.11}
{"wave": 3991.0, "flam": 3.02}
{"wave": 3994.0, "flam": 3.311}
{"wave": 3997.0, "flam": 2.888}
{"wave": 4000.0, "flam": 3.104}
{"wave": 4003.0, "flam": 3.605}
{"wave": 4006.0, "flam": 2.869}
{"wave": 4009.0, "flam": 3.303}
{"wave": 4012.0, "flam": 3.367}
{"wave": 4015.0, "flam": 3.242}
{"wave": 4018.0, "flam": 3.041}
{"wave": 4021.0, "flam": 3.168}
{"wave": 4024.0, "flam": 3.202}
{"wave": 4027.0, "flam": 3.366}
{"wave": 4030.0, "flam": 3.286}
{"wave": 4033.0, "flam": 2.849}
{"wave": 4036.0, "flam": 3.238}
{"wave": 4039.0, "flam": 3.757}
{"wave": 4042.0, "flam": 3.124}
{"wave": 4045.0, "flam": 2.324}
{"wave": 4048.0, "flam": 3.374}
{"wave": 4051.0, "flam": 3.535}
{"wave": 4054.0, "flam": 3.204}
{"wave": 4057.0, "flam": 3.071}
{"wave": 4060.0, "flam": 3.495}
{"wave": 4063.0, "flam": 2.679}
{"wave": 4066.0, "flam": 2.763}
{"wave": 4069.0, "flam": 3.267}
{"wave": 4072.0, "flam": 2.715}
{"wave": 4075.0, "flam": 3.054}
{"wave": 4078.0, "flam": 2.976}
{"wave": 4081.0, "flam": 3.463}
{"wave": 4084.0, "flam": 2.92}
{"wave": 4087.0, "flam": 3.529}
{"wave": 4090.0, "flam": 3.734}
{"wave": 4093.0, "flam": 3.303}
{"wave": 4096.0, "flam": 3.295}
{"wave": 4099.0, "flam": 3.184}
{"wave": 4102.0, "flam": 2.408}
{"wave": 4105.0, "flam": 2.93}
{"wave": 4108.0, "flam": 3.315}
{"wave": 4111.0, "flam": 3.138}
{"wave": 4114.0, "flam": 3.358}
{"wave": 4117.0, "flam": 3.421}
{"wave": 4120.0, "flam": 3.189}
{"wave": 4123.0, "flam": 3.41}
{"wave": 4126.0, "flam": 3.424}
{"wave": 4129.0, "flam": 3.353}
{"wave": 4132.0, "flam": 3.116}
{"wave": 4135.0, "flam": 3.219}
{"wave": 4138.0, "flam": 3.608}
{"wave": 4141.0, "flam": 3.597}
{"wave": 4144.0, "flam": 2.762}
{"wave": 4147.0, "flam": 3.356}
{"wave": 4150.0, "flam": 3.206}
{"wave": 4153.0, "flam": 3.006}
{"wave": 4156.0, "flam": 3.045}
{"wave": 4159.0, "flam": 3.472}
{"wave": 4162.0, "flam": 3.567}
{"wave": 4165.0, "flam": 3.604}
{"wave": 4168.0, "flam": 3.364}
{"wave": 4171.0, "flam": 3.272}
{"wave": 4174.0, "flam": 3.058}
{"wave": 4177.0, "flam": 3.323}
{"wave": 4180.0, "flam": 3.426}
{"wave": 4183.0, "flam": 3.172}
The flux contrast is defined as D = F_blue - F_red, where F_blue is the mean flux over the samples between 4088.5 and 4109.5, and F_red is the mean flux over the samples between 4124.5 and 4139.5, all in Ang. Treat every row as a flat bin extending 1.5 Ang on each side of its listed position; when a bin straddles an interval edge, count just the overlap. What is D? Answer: -0.18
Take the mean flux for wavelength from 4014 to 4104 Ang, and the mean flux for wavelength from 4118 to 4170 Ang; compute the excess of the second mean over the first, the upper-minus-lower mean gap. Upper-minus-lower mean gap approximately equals 0.16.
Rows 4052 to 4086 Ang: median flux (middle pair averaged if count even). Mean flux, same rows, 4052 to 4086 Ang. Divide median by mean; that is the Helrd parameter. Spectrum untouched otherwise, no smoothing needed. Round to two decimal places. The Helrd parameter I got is 1.00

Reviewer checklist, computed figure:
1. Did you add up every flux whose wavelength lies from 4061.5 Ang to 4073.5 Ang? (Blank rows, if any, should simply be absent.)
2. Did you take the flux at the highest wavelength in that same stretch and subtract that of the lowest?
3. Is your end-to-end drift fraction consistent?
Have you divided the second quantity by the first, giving 0.003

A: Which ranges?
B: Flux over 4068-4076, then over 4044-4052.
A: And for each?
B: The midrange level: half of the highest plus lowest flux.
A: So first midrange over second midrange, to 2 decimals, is 1.02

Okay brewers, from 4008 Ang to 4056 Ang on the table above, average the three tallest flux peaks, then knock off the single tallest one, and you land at -0.20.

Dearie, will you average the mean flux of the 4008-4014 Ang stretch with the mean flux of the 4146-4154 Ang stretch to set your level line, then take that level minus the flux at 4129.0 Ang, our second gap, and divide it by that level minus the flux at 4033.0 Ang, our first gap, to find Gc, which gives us -0.2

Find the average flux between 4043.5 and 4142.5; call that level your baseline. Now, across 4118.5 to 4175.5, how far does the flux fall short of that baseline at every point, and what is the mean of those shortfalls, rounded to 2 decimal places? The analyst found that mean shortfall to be -0.10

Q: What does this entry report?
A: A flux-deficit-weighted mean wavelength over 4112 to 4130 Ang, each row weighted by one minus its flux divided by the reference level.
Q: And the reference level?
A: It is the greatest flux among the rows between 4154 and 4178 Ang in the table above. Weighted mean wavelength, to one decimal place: 4121.3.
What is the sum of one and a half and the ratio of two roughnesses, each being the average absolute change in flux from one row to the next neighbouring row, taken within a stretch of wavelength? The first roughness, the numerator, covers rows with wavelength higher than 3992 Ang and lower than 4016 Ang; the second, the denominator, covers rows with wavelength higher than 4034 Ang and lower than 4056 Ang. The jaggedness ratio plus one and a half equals 2.1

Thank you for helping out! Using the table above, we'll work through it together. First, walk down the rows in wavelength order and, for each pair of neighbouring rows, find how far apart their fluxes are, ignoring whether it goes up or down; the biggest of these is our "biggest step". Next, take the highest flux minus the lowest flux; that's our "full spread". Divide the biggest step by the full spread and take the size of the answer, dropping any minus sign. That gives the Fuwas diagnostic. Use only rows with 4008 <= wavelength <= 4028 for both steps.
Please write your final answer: 0.62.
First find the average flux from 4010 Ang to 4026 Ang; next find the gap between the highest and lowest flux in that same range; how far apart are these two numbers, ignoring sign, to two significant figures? 2.9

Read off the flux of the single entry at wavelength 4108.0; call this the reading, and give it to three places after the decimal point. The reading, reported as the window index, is 3.315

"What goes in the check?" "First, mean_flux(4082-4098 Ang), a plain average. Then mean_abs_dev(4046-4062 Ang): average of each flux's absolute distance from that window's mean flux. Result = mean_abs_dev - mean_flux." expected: -3.20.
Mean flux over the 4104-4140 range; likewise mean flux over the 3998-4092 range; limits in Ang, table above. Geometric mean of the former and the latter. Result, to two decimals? 3.24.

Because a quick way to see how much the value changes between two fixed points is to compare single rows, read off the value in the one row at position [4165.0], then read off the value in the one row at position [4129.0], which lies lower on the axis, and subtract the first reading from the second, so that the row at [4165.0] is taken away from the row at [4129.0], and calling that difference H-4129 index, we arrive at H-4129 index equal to -0.25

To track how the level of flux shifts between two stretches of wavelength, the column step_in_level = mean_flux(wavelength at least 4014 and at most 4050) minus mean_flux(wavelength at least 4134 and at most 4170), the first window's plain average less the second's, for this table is -0.15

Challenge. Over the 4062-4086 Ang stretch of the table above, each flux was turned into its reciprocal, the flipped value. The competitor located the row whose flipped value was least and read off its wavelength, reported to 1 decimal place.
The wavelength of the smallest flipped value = 4081.0 Ang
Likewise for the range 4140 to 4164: 4141.0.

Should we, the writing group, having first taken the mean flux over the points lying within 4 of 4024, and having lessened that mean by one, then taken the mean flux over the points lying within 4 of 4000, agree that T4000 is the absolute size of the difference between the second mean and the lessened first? 0.95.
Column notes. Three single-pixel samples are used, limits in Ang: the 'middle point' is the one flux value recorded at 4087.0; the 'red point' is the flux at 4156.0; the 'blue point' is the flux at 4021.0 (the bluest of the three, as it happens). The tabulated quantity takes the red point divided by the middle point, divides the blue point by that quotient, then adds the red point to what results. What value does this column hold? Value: 6.7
